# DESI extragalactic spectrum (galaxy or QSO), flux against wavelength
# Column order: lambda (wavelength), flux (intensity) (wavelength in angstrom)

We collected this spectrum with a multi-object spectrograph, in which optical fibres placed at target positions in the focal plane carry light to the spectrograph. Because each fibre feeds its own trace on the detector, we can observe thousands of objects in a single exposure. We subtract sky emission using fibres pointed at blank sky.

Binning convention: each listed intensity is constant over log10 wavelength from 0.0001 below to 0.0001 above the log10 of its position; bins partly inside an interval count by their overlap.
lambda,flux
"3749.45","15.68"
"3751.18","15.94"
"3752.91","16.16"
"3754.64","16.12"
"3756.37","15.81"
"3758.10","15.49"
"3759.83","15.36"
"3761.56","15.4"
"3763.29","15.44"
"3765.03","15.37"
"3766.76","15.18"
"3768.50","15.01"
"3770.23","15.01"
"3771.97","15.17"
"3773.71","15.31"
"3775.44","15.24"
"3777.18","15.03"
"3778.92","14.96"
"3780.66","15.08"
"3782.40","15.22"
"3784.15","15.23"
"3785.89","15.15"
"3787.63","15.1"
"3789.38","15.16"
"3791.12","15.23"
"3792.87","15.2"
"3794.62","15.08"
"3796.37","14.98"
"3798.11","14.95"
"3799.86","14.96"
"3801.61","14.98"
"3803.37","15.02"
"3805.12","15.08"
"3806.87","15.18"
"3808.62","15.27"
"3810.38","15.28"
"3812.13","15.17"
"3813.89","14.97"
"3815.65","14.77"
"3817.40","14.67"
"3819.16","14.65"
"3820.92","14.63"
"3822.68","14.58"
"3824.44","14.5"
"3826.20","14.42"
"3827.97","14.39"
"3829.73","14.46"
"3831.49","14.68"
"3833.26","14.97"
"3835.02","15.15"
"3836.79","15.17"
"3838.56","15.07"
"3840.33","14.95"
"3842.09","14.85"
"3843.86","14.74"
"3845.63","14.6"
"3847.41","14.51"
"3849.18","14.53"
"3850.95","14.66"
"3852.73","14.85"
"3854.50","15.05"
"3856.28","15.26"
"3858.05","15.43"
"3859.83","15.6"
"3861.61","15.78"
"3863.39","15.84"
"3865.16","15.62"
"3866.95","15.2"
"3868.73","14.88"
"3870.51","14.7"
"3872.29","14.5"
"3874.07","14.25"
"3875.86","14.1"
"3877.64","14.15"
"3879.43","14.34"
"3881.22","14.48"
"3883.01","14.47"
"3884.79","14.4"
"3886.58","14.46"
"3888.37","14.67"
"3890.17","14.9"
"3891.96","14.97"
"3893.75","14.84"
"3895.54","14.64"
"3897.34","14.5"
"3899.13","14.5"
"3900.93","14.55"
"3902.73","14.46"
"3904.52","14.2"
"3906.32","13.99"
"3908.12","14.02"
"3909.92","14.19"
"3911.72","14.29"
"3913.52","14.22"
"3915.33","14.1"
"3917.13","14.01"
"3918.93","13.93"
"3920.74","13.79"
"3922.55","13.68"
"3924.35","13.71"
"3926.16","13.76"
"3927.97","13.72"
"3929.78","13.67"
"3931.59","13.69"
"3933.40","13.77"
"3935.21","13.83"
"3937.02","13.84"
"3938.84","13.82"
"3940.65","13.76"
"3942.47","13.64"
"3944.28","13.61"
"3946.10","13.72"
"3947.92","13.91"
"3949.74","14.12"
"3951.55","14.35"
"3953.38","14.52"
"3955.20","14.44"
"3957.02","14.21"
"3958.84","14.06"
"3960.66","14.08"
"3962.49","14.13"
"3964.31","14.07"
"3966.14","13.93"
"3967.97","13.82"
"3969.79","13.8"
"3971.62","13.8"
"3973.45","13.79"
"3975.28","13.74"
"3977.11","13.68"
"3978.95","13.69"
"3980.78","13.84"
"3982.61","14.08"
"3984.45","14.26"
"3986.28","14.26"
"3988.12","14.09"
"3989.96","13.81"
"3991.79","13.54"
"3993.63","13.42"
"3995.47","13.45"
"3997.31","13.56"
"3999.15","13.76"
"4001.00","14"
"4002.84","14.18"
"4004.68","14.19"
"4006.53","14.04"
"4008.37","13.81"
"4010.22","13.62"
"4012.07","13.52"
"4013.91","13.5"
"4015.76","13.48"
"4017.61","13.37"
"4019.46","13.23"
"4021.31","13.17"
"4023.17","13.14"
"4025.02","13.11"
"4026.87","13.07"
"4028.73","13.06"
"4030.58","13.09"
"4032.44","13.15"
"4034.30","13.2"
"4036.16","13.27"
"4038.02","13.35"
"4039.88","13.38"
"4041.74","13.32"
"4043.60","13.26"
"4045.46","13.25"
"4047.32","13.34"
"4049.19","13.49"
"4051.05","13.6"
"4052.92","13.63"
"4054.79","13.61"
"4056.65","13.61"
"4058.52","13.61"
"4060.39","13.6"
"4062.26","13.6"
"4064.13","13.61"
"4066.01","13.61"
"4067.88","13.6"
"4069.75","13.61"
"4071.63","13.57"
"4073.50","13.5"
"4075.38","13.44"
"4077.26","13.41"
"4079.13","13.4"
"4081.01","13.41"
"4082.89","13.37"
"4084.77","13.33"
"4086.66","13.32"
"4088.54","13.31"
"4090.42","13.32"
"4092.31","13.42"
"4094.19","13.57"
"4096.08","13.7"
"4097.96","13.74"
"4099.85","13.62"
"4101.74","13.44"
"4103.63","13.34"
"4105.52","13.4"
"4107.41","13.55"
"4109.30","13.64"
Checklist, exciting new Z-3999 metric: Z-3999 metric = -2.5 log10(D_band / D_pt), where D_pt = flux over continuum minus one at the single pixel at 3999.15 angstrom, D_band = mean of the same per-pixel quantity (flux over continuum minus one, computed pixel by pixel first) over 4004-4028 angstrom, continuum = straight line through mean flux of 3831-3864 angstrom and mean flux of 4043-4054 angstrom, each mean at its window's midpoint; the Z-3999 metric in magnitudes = -1.3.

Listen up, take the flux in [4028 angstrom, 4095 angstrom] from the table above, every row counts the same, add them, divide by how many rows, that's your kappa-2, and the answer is 13.4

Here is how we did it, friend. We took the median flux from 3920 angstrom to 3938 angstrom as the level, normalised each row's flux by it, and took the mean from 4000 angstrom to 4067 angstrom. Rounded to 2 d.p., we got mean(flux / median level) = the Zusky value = 0.98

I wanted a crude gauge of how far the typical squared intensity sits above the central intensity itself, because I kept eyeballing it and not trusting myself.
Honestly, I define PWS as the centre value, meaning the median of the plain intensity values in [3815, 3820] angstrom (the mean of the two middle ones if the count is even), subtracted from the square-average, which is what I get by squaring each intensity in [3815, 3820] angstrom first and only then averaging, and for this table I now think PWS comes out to 201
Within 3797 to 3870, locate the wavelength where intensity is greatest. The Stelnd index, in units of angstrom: 3863.39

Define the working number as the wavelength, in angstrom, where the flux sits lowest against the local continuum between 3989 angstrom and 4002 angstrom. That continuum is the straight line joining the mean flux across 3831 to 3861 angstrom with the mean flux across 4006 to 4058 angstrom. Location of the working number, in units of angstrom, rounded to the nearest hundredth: 3993.63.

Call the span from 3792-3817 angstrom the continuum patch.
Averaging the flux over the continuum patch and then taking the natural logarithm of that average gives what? 2.71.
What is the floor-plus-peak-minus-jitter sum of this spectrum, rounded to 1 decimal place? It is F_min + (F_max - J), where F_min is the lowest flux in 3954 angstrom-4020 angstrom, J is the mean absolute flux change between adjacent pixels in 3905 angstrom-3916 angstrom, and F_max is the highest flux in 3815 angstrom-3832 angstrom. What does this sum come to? 27.9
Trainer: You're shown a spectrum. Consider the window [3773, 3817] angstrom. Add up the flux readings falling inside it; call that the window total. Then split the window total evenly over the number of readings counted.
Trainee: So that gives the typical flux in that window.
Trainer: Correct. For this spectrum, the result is 15.1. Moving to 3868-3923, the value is 14.4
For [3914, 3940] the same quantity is 13.8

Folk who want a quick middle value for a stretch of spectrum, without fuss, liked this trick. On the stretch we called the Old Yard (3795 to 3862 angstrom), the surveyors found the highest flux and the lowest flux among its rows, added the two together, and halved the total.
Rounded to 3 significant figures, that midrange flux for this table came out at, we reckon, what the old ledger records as 15.1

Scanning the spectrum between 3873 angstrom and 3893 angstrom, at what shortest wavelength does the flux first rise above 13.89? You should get 3874.07 angstrom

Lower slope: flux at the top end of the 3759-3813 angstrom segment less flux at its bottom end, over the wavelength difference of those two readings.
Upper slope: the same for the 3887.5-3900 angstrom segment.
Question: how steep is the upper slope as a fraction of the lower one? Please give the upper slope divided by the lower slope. 4.3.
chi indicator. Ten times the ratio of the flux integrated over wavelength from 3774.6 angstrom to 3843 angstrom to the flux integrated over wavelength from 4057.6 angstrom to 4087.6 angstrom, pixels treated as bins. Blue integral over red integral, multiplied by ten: 25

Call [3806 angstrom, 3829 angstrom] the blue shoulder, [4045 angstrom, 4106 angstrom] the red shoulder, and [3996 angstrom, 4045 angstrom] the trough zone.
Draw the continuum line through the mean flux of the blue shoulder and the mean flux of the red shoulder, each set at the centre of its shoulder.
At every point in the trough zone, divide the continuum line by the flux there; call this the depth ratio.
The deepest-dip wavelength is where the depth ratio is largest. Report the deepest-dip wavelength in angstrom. 4028.73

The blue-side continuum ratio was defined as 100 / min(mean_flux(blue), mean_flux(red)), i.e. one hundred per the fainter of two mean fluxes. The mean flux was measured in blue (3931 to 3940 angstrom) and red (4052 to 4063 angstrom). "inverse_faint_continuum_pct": 7.35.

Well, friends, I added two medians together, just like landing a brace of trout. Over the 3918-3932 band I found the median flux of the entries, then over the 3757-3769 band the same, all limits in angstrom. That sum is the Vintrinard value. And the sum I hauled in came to 29.1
